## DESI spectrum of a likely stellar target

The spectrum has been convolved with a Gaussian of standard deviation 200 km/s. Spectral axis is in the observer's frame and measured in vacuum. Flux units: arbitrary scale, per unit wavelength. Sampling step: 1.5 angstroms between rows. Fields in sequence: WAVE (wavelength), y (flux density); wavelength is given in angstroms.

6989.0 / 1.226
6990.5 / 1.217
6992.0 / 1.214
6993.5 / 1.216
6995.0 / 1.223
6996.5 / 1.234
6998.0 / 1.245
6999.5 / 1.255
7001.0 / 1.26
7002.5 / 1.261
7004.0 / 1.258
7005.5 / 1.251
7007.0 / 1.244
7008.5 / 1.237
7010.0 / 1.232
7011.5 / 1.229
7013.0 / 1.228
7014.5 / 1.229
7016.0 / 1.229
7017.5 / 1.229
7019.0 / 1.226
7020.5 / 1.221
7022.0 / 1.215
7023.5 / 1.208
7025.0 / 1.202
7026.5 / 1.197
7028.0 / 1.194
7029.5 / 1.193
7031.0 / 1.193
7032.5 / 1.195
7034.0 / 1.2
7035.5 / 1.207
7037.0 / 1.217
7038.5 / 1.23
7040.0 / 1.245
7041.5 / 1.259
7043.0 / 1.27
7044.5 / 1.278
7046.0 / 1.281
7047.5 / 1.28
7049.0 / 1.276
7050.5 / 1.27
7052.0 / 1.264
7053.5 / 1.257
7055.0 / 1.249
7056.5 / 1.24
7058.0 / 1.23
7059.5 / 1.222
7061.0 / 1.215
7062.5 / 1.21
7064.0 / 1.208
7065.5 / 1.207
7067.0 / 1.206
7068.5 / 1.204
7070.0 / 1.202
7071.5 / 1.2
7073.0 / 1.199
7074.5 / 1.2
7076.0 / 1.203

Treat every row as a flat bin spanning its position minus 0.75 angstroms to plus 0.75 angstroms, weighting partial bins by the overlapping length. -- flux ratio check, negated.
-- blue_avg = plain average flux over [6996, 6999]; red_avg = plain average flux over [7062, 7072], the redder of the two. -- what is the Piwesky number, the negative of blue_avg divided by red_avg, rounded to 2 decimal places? -1.03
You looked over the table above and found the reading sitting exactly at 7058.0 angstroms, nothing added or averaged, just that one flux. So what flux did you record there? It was 1.23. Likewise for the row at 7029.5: 1.193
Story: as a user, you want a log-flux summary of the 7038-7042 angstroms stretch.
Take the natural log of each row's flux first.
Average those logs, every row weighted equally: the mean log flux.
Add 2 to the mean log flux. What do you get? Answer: 2.22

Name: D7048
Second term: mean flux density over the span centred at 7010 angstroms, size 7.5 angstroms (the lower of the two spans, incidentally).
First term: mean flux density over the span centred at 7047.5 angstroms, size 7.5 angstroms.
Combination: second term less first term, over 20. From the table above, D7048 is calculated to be -0.002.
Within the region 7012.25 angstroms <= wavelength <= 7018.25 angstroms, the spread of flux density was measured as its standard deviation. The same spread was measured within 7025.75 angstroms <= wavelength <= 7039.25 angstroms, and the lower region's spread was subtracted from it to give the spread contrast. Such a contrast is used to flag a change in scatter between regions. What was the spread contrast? 0.012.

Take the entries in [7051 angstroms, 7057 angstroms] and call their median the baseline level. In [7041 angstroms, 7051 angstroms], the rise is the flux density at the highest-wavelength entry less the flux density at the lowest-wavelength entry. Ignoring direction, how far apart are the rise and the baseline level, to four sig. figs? 1.242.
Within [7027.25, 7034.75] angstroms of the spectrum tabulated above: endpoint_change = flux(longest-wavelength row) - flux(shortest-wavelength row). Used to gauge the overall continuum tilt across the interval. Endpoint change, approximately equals 0.006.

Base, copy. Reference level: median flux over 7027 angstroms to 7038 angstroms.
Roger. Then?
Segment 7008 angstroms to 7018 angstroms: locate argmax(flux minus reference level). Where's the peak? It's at 7008.5 angstroms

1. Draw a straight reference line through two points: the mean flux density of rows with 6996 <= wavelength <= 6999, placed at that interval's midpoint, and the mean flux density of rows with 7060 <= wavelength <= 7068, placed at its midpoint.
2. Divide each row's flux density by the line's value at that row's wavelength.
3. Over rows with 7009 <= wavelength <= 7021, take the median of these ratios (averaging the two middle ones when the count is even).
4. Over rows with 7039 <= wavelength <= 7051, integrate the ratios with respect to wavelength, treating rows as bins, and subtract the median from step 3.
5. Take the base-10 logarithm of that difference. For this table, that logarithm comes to 1.06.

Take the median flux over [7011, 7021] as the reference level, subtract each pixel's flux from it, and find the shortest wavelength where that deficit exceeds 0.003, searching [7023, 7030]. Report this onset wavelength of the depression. 7023.5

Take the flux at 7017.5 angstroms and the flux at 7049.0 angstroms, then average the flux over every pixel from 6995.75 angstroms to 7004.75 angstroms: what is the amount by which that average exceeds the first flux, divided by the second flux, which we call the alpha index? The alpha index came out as 0.02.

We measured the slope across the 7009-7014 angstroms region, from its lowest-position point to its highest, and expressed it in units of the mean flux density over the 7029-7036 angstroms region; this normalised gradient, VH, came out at -0.001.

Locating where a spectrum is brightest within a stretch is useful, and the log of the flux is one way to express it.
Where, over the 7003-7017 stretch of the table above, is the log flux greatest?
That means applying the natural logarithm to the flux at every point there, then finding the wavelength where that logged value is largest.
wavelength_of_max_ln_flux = 7004.0 angstroms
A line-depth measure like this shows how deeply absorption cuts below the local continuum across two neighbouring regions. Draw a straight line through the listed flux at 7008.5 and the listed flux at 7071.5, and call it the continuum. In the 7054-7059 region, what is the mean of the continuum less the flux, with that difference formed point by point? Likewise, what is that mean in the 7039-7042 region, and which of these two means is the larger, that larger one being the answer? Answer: -0.031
